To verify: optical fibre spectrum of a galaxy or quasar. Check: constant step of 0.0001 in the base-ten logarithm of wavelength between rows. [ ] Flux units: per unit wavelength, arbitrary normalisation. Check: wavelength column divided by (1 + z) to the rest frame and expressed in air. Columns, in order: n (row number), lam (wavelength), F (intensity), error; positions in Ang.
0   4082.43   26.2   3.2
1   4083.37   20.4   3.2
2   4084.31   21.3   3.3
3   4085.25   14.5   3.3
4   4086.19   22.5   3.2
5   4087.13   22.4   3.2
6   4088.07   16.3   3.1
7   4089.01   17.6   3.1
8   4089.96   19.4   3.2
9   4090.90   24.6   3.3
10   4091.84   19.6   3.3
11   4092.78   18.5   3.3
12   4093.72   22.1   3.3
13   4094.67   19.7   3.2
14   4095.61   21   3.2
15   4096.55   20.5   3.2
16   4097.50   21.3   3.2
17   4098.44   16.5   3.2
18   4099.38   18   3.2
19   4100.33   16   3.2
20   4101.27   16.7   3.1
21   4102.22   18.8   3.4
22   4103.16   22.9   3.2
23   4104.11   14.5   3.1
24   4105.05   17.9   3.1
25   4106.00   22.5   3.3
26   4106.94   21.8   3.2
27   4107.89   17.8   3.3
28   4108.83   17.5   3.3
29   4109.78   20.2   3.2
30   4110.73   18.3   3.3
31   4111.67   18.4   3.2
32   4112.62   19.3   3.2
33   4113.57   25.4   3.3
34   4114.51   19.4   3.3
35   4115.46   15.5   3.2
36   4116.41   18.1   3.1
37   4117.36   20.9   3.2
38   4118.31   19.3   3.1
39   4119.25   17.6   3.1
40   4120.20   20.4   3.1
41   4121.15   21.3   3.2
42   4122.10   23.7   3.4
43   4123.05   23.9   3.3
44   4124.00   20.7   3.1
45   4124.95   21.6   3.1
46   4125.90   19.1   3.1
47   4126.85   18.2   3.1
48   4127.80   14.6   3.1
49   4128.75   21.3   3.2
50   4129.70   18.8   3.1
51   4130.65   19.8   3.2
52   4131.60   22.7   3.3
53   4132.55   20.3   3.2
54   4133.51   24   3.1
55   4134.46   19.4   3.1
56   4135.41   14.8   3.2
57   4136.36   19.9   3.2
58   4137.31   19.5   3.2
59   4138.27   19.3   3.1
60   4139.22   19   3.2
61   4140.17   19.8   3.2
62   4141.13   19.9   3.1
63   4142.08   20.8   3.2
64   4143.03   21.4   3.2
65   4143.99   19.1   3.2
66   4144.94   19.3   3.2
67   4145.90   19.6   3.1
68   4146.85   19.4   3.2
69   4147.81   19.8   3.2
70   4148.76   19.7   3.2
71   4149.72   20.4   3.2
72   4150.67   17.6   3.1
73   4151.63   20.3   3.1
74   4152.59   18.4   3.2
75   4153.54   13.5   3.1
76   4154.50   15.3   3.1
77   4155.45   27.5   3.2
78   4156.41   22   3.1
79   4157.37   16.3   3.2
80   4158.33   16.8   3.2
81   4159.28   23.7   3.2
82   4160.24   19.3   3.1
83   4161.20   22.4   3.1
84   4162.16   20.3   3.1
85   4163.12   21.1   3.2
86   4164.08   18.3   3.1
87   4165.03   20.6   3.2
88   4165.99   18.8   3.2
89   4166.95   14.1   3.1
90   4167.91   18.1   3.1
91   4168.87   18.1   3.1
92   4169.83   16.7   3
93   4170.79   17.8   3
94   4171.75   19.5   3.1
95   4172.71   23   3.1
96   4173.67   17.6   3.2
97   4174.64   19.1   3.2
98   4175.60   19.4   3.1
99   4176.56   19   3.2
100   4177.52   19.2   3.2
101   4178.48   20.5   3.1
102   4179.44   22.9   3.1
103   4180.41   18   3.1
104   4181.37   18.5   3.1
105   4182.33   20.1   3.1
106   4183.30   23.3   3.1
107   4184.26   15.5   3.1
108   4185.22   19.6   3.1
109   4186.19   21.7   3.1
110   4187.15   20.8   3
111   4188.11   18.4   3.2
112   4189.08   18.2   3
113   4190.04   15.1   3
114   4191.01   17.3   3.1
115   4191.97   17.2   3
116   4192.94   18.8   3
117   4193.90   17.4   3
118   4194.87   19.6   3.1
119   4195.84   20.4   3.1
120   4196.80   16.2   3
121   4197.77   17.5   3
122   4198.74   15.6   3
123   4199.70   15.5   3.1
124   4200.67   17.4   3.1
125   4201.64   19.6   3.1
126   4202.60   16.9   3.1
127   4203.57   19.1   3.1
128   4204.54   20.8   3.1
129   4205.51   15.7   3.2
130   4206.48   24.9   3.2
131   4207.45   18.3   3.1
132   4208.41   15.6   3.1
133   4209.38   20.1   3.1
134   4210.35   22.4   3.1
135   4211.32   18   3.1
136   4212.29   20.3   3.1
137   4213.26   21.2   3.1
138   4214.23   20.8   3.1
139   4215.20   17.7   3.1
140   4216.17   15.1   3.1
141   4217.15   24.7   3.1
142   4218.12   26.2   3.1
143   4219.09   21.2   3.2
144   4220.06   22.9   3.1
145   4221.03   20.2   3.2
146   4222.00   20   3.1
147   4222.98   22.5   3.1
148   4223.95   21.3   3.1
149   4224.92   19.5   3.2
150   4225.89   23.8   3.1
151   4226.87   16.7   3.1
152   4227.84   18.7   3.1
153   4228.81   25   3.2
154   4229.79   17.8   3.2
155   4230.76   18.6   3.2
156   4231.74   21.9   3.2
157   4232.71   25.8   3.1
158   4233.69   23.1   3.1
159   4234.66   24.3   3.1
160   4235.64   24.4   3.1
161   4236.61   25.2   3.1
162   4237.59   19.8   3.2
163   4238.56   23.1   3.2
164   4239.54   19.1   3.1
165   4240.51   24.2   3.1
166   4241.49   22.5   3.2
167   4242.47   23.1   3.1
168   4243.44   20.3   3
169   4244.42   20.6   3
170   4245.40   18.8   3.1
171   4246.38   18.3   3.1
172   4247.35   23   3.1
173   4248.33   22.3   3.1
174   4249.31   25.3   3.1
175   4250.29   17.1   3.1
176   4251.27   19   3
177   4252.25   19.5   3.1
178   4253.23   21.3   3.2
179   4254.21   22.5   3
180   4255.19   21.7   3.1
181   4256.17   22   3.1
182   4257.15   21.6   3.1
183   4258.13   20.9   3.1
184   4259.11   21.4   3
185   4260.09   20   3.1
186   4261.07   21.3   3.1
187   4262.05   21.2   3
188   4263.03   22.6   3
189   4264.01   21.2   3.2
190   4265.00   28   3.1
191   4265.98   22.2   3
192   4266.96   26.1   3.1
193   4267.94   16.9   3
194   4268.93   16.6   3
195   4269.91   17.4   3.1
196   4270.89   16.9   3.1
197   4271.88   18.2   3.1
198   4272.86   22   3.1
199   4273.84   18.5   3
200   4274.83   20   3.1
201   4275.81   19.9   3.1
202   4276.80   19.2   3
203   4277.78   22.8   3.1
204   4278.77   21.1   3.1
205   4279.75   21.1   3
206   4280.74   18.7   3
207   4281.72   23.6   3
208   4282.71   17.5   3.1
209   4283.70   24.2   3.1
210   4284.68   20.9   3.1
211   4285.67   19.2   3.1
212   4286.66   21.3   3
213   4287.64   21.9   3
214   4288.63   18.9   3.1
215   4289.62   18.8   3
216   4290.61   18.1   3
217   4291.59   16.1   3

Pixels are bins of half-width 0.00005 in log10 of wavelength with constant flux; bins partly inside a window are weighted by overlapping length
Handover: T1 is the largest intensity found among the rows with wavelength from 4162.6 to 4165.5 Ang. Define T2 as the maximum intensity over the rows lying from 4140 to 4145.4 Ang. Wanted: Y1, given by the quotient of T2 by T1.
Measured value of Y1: 1.01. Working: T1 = 21.1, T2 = 21.4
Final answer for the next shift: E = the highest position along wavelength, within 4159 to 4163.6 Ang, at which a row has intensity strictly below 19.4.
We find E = 4160.24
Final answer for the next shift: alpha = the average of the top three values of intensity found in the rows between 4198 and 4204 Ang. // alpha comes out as 18.7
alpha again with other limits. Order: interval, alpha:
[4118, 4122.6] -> 21.8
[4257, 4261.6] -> 21.4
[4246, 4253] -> 23.5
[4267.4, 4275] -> 20.2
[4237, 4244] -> 23.5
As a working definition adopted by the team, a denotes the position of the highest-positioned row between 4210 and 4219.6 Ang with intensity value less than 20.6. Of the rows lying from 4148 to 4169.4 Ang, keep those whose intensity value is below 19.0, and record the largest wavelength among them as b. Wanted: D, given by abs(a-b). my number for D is 47.3 Ang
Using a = 4216.17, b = 4168.87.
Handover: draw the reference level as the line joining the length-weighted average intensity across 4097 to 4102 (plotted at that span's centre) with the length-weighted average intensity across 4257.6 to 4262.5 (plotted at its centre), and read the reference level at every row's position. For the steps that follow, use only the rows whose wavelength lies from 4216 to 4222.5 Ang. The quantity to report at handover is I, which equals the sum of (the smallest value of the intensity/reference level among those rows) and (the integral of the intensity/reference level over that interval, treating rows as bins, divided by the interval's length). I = 1.83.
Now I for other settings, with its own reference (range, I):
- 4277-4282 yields 1.87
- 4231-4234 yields 2.21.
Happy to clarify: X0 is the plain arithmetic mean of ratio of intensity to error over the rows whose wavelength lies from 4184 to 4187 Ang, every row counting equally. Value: 6.1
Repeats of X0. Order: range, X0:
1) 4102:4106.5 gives 6.0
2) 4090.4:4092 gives 6.7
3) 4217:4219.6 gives 7.7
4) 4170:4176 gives 6.2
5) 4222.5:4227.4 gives 6.7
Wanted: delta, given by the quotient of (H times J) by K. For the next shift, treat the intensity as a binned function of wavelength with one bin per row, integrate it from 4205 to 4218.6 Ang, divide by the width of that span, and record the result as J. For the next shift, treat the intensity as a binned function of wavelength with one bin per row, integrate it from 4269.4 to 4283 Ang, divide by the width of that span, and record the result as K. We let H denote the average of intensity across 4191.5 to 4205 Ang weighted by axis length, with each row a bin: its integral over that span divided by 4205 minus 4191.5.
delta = 18.2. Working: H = 18.0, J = 20.1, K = 19.8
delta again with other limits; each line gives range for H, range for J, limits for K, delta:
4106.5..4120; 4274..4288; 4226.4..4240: 18.4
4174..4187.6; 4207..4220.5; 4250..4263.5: 19.2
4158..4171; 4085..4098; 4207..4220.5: 18.8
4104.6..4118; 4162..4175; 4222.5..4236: 16.9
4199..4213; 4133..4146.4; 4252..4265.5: 17.0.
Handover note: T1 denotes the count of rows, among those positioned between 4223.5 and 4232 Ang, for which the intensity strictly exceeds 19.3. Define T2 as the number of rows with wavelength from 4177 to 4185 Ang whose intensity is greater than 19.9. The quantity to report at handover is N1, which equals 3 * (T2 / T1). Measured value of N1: 2.4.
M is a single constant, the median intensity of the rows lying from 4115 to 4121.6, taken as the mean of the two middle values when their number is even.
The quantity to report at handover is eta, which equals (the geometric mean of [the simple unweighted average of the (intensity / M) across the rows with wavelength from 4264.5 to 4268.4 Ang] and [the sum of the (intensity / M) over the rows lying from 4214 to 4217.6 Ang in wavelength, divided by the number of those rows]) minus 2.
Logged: -0.89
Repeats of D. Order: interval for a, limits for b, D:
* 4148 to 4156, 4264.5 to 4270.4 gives 115.4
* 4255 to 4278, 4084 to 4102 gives 175.5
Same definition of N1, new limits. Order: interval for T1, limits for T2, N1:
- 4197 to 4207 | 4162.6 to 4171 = 2.0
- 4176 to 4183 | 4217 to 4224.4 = 8.0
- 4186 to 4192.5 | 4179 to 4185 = 4.5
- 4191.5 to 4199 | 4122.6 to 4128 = 4.5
